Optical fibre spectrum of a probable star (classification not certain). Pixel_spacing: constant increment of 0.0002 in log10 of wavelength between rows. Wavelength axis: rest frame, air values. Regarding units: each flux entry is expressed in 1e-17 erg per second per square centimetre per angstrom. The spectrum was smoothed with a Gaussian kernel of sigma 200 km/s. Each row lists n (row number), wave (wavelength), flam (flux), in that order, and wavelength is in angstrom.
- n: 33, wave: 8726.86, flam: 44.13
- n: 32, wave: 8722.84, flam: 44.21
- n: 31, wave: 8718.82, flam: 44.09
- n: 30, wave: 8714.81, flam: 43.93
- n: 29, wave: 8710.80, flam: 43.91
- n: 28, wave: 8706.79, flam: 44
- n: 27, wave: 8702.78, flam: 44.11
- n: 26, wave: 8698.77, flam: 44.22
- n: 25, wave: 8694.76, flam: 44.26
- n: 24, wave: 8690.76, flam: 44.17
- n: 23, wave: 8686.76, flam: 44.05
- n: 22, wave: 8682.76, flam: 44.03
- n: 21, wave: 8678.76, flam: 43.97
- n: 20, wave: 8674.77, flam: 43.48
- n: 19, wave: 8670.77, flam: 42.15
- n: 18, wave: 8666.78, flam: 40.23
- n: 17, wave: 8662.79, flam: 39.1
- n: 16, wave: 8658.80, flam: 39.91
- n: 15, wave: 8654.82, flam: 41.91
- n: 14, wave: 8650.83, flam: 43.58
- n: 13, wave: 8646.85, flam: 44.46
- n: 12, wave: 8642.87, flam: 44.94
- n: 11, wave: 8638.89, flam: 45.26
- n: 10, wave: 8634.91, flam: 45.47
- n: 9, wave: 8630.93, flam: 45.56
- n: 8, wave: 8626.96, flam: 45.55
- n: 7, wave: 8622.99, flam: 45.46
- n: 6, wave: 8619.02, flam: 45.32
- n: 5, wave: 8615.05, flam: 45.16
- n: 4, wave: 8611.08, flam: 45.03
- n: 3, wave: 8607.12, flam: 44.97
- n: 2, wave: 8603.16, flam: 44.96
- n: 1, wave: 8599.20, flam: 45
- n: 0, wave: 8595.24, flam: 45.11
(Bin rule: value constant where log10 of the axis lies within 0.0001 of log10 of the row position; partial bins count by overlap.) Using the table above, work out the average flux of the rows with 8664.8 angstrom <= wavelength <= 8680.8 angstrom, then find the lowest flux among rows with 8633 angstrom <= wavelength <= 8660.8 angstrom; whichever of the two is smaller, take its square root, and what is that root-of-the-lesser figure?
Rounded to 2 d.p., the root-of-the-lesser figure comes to 6.32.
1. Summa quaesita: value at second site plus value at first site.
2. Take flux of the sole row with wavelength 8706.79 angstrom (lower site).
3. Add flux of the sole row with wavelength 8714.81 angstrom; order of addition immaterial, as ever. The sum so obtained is 87.9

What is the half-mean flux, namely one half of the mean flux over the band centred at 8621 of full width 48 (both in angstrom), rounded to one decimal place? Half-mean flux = 22.6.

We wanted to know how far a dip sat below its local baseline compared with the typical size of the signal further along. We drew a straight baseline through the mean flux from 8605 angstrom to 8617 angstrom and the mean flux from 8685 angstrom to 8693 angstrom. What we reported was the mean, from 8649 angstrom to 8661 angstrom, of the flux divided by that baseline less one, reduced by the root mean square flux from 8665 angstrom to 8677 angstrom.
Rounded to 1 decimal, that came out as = -42.0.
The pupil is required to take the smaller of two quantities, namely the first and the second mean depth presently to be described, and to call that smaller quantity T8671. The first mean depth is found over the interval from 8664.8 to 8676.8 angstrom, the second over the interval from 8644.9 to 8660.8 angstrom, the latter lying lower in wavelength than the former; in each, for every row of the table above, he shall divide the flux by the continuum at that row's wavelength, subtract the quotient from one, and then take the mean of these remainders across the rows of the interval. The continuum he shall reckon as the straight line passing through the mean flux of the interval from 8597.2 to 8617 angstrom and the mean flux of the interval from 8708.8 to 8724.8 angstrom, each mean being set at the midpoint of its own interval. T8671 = 0.048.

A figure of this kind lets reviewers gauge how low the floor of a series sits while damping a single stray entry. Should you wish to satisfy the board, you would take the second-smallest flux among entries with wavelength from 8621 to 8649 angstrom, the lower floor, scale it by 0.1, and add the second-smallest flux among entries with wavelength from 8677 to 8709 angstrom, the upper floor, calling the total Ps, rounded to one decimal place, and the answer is 48.5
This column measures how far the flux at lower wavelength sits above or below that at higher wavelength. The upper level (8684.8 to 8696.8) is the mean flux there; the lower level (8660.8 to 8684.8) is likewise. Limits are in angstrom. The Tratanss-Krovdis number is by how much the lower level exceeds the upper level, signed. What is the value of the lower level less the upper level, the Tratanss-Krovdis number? -2.0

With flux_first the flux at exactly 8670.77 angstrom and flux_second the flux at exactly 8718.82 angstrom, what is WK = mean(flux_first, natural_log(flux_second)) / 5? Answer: 4.59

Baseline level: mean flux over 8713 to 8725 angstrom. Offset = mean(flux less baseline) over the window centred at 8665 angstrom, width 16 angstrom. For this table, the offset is -3.7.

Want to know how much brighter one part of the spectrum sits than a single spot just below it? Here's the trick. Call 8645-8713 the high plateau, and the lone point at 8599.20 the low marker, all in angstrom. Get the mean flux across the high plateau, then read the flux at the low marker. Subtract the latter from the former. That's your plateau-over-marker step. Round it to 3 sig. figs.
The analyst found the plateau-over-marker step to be -1.97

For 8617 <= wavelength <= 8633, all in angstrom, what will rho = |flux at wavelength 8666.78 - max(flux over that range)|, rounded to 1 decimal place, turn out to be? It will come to 5.3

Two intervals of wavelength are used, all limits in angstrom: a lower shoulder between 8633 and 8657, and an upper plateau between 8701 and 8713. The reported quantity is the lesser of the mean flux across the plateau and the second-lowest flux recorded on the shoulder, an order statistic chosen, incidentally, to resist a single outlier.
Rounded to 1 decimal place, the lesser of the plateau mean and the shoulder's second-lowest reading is 43.6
